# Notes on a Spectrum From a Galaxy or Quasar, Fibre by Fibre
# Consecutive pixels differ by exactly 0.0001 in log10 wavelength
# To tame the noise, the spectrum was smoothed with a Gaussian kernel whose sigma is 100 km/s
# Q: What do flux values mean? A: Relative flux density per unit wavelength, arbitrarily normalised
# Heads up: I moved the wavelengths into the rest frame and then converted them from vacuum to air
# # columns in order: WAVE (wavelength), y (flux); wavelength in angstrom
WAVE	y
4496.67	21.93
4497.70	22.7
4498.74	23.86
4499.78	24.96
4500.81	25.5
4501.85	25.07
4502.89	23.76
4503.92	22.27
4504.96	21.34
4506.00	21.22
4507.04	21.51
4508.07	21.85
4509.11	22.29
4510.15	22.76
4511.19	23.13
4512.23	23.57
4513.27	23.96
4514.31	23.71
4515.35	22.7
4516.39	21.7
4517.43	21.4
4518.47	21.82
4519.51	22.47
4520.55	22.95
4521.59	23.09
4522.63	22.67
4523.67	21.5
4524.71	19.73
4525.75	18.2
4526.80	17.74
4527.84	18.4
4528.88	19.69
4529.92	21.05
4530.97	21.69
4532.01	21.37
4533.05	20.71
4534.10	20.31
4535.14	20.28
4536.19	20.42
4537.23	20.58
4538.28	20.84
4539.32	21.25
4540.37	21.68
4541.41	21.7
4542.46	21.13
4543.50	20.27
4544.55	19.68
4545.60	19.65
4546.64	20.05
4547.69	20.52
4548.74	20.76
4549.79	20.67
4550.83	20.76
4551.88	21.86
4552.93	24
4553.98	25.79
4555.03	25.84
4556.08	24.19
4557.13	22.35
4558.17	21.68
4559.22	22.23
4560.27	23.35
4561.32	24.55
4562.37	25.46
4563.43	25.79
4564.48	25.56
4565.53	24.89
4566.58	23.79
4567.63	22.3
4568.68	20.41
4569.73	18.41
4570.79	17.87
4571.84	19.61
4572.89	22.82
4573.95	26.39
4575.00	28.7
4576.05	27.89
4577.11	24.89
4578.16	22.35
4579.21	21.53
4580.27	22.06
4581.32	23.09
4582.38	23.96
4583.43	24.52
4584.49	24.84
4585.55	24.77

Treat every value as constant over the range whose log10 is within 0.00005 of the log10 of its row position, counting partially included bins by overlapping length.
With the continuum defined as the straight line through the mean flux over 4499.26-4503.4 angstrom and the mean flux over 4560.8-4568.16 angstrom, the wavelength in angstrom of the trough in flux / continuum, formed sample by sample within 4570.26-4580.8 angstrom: 4570.79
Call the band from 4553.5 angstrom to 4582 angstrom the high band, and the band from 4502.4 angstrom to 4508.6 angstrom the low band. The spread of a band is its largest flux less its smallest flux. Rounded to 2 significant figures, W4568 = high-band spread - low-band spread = 8.3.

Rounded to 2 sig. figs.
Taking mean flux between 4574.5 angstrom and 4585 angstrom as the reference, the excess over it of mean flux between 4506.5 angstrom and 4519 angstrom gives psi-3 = -1.8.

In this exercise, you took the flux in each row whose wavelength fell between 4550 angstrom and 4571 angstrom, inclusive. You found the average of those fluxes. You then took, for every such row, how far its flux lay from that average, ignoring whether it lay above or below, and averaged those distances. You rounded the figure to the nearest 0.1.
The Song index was 2.0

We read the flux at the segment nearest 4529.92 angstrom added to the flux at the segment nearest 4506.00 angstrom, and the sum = 42.3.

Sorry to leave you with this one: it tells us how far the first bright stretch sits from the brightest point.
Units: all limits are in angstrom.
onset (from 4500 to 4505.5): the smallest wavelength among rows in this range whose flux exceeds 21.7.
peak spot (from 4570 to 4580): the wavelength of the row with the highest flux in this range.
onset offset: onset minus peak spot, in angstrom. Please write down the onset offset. -74.2 angstrom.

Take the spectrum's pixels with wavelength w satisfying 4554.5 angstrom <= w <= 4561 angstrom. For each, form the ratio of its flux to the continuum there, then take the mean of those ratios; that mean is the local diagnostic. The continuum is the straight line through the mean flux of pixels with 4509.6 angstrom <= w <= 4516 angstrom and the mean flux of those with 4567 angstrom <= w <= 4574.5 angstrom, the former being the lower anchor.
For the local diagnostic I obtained 1.08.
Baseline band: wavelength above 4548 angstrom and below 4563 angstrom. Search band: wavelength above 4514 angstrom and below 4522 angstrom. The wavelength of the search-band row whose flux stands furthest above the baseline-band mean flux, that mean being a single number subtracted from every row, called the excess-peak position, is 4514.31 angstrom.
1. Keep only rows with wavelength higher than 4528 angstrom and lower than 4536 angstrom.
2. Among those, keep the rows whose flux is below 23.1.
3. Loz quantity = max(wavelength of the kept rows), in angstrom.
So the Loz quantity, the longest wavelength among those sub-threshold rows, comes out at 4535.14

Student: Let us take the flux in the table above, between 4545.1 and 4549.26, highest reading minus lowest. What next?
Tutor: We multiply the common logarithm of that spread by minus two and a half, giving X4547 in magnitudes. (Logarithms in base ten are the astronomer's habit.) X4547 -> -0.1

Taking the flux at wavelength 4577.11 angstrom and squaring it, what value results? 620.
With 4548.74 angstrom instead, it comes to 431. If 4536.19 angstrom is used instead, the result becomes 417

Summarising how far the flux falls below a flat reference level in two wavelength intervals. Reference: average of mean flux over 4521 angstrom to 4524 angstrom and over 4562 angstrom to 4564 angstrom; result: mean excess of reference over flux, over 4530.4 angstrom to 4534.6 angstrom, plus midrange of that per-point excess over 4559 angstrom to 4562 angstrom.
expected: 3.6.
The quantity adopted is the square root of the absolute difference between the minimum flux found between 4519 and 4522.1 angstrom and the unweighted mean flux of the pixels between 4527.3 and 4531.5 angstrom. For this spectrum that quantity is 1.5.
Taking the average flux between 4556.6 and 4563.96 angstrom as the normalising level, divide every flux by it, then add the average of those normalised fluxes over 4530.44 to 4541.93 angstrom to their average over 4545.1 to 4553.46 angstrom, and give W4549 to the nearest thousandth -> 1.778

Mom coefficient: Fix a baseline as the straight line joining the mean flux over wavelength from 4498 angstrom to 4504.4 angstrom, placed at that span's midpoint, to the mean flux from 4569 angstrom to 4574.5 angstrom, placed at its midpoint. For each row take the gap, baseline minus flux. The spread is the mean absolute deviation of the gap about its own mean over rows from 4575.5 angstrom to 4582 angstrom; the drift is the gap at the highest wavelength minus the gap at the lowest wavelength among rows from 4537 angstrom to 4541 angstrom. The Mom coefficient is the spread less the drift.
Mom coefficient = 3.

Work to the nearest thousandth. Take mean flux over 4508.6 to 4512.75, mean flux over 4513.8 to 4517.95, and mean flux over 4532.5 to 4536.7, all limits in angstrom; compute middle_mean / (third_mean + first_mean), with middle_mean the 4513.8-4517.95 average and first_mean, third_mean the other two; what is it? 0.516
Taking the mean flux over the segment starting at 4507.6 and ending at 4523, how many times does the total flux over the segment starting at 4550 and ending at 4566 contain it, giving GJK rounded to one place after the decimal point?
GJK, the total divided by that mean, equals 15.8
